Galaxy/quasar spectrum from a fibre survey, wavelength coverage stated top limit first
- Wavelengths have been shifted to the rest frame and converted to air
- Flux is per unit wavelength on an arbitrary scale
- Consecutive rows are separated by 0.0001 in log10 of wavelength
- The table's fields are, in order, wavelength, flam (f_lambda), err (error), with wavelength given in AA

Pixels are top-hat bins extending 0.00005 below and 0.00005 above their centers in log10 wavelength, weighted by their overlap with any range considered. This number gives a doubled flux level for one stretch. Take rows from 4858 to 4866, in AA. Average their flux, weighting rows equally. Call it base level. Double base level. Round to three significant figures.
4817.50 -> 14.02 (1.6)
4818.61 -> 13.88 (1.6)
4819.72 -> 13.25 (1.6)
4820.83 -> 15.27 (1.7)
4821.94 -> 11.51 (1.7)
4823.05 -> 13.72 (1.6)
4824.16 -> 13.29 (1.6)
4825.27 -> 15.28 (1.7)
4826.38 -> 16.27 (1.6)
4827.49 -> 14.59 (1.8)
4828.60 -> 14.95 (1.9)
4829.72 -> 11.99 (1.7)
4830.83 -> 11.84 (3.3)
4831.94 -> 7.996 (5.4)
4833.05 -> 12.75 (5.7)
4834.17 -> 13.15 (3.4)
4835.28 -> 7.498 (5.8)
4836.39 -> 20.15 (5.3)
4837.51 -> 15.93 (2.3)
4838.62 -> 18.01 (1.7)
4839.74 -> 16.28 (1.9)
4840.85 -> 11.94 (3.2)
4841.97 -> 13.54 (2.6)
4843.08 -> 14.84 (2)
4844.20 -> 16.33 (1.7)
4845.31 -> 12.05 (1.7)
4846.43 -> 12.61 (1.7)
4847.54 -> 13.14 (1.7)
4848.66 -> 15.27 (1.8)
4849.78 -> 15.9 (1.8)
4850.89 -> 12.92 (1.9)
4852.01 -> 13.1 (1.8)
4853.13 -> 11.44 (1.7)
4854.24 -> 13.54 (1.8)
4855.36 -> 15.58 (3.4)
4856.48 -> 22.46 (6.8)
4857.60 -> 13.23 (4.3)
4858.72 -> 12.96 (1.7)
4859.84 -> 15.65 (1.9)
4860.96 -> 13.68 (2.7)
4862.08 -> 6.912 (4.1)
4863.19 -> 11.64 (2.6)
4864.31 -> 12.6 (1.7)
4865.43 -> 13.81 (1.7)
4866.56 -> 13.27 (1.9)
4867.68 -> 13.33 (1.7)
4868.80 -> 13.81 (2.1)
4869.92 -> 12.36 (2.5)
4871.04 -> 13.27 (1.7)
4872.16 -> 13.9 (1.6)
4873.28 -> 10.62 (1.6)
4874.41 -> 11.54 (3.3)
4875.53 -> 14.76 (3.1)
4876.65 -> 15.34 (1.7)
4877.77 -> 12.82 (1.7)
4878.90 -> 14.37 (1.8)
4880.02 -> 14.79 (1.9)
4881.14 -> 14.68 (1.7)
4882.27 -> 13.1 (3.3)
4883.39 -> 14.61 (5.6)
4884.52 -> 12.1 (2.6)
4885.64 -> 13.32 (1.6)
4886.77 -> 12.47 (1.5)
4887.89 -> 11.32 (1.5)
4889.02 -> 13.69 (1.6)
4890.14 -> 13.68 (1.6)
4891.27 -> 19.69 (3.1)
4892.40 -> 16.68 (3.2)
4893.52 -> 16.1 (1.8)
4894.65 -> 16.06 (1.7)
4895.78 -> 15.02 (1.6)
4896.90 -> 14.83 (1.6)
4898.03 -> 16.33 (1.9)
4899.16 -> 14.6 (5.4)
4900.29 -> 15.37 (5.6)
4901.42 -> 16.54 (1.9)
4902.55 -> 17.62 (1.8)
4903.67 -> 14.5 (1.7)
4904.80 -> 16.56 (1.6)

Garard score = 24.9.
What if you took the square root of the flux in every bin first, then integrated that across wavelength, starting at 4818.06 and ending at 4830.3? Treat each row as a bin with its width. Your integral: 45.7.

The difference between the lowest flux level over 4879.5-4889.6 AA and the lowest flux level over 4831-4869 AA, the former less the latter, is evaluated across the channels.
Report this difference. 4.4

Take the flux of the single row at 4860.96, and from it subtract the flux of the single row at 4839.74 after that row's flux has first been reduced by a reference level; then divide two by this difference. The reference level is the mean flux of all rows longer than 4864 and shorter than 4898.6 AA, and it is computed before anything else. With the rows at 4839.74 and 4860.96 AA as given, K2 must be 0.175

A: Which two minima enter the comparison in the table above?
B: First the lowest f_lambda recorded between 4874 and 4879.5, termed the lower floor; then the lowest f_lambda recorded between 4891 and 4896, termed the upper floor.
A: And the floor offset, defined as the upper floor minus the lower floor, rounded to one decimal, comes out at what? 3.5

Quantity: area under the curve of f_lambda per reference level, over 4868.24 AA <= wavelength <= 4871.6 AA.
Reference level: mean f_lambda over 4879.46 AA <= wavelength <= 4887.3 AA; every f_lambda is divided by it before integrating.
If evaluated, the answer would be 3.26 AA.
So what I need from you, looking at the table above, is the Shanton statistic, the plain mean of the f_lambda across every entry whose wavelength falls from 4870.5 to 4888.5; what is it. 13.3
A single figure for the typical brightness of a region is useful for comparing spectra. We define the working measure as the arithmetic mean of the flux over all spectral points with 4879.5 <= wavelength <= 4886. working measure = 13.8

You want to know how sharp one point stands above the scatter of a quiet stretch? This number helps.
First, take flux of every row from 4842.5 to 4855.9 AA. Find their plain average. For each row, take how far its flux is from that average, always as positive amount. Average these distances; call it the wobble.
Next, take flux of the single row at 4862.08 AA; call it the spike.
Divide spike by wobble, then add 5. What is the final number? 9.9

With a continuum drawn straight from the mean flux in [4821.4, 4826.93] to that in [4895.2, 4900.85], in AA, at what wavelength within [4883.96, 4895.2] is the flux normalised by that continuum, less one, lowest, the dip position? 4887.89 AA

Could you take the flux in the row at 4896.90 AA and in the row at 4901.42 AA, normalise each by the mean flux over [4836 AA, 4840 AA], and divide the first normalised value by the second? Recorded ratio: 0.90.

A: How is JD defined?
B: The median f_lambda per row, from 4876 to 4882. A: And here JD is 14.7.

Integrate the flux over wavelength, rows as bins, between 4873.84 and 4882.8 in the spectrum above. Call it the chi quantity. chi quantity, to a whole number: 125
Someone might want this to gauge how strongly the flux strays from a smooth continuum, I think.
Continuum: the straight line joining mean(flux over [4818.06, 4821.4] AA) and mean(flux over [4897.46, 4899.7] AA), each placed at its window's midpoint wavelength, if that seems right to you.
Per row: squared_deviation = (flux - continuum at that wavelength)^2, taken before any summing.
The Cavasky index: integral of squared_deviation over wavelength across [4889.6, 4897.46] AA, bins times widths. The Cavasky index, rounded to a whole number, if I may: 28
